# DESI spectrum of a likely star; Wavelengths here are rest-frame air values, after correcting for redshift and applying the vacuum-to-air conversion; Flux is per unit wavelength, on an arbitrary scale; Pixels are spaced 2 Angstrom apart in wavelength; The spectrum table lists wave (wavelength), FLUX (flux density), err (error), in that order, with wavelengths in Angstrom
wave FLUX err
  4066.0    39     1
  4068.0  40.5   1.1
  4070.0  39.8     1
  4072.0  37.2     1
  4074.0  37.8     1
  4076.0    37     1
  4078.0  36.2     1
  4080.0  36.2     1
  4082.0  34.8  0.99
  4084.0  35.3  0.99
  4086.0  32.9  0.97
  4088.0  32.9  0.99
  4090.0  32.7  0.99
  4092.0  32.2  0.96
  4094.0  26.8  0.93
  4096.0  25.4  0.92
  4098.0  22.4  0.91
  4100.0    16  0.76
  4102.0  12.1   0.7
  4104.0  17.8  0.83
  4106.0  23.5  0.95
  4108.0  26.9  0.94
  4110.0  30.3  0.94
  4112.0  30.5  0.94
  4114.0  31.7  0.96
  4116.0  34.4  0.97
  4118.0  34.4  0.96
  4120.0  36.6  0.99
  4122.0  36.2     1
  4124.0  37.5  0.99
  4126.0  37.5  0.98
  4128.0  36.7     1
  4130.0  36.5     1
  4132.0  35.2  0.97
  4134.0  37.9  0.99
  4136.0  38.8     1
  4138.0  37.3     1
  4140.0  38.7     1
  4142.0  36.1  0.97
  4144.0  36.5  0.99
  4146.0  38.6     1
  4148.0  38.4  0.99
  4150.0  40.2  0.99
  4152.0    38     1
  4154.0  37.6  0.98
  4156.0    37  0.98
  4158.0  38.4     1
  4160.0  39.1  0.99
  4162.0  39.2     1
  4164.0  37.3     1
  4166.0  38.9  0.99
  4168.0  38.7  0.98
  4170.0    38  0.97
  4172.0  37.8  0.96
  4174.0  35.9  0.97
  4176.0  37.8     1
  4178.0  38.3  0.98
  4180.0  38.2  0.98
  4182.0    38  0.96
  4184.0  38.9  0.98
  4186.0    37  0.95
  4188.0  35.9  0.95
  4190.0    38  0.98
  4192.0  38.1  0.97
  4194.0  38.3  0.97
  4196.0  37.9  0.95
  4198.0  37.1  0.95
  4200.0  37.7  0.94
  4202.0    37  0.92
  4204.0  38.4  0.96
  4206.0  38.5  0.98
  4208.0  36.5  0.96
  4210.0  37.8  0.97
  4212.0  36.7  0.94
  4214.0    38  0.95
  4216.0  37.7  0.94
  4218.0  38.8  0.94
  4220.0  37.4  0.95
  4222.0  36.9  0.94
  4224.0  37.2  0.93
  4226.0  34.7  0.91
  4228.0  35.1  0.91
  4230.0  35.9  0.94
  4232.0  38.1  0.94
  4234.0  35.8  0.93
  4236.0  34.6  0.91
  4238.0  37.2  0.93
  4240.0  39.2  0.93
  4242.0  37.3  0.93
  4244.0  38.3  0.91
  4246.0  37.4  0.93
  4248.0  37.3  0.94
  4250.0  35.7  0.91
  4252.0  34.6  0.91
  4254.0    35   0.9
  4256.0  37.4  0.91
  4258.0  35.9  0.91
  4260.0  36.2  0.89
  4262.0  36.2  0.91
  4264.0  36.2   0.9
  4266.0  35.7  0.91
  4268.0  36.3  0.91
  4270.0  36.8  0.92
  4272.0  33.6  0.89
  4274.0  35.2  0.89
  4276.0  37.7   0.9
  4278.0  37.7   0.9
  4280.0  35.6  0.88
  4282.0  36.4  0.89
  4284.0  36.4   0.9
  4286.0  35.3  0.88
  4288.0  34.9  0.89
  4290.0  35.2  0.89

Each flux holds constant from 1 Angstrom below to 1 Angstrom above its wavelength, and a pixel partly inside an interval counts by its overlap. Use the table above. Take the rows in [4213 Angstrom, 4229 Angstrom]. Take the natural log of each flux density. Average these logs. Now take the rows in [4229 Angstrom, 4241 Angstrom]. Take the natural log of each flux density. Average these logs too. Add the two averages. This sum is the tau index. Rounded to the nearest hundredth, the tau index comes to 7.21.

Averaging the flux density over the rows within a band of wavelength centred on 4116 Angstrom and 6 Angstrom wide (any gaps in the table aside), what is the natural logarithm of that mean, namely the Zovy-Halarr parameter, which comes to 3.51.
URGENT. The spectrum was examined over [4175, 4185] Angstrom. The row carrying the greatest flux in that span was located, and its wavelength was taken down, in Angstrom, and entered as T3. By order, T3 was 4184.0 Angstrom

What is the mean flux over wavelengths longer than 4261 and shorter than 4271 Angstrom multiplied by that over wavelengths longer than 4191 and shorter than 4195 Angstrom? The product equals 1384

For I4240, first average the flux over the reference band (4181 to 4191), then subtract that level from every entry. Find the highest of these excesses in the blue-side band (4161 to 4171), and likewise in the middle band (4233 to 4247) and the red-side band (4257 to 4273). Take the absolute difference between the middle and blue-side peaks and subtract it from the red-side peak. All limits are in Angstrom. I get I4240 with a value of -0.8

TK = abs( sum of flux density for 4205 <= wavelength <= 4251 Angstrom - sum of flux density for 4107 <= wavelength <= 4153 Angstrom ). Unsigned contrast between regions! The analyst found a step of 27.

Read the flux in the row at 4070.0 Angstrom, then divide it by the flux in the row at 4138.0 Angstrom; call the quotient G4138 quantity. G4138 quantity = 1.07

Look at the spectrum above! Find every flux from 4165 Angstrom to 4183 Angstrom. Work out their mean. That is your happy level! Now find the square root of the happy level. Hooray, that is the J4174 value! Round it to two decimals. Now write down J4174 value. 6.16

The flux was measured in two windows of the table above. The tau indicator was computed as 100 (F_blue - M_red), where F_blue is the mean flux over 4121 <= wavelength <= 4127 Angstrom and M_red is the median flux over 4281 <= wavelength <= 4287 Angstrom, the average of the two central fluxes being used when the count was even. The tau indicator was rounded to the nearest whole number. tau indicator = 67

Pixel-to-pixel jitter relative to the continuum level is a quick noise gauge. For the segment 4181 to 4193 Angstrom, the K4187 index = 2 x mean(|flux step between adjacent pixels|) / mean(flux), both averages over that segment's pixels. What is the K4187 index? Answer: 0.065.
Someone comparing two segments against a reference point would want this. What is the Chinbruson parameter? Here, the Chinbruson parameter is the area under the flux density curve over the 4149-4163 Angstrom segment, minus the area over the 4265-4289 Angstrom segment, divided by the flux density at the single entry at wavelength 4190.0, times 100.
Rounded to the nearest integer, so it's -853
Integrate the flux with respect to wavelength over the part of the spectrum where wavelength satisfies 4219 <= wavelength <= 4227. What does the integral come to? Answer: 292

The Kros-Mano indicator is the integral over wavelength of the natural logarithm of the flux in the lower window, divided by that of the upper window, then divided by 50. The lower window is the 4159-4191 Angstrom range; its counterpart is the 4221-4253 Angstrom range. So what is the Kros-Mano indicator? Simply 0.0202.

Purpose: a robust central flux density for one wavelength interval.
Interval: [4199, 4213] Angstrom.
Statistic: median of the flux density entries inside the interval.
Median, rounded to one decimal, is 37.7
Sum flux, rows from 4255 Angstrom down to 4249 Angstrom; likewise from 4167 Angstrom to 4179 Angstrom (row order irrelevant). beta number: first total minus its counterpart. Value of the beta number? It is -121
